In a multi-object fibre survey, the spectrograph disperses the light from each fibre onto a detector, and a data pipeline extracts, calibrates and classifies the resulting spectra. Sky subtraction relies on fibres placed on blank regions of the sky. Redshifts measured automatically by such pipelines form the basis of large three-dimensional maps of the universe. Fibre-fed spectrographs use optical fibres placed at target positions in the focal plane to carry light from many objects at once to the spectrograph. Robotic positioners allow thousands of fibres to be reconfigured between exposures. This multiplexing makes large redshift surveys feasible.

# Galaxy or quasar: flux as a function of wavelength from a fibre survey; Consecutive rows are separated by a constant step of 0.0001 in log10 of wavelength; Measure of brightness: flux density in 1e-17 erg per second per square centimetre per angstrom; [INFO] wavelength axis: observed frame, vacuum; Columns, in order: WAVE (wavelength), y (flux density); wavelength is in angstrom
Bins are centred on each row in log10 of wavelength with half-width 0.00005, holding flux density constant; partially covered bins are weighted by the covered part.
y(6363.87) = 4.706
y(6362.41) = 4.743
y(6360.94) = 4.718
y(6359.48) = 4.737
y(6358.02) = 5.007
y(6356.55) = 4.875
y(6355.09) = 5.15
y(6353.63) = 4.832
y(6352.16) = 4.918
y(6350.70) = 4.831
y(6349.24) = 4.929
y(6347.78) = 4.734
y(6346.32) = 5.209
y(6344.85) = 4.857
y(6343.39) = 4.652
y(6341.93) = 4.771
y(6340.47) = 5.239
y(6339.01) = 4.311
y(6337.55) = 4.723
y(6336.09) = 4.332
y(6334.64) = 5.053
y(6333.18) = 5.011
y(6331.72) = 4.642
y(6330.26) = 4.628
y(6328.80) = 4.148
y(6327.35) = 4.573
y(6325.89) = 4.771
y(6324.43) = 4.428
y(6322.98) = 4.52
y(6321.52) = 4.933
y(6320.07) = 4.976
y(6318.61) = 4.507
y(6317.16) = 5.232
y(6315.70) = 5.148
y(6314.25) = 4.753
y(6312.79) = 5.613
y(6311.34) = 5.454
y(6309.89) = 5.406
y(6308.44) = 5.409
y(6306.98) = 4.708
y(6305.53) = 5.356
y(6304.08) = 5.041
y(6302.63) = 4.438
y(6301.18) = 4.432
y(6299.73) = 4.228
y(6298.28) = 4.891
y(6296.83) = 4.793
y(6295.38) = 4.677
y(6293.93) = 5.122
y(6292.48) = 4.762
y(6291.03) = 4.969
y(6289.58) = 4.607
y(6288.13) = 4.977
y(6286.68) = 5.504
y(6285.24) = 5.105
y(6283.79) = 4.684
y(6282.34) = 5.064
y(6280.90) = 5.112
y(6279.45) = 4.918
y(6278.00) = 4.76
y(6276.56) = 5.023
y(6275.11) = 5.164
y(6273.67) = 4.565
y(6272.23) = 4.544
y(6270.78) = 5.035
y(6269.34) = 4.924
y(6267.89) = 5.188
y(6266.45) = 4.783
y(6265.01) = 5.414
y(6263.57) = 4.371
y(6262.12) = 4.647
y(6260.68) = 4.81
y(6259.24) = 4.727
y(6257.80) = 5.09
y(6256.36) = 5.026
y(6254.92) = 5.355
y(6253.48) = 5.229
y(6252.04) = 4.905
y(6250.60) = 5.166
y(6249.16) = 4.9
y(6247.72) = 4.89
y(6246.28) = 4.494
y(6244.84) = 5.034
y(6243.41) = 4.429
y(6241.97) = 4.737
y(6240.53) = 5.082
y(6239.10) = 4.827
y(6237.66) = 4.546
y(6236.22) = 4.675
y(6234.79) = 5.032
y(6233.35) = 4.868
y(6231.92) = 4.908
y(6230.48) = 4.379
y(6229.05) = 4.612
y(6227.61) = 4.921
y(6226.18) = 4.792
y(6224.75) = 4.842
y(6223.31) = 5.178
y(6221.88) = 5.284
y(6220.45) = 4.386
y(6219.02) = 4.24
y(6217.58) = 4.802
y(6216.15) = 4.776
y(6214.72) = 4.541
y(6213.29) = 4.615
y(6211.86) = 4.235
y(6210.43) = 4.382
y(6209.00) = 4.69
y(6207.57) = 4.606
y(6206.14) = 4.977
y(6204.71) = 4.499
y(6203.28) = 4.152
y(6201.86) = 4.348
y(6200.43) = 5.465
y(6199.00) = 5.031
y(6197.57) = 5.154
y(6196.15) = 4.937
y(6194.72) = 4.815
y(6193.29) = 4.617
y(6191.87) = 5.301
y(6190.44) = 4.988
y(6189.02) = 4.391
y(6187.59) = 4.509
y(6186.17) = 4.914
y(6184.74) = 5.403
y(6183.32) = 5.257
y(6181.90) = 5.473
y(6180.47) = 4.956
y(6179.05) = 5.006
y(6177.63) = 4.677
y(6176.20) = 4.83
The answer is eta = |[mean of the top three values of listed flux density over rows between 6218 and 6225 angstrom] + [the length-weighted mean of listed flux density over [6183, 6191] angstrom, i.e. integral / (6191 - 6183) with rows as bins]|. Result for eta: 10.0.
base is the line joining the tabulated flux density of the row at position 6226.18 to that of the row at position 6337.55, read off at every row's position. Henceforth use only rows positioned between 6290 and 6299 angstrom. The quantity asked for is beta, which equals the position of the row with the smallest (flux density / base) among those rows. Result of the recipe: 6295.38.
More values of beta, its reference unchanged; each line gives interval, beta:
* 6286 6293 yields 6289.58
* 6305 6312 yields 6306.98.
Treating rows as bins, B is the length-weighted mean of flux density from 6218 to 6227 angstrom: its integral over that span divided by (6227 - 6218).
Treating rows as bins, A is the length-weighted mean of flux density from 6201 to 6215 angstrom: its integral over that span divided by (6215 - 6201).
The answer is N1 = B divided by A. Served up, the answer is 1.06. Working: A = 4.51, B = 4.79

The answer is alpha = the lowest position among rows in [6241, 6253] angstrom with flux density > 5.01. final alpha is 6244.84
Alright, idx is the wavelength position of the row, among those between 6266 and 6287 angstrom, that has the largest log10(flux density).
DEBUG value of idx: 6286.68 angstrom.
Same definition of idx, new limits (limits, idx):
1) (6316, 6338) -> 6317.16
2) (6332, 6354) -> 6340.47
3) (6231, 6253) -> 6250.60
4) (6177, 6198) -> 6181.90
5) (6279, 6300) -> 6286.68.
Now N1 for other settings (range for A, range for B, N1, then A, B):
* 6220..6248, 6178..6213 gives 1.01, 4.80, 4.83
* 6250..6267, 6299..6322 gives 1.00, 4.96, 4.98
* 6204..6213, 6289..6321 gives 1.08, 4.57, 4.93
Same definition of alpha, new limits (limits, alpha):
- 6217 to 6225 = 6221.88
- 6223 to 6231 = 6223.31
